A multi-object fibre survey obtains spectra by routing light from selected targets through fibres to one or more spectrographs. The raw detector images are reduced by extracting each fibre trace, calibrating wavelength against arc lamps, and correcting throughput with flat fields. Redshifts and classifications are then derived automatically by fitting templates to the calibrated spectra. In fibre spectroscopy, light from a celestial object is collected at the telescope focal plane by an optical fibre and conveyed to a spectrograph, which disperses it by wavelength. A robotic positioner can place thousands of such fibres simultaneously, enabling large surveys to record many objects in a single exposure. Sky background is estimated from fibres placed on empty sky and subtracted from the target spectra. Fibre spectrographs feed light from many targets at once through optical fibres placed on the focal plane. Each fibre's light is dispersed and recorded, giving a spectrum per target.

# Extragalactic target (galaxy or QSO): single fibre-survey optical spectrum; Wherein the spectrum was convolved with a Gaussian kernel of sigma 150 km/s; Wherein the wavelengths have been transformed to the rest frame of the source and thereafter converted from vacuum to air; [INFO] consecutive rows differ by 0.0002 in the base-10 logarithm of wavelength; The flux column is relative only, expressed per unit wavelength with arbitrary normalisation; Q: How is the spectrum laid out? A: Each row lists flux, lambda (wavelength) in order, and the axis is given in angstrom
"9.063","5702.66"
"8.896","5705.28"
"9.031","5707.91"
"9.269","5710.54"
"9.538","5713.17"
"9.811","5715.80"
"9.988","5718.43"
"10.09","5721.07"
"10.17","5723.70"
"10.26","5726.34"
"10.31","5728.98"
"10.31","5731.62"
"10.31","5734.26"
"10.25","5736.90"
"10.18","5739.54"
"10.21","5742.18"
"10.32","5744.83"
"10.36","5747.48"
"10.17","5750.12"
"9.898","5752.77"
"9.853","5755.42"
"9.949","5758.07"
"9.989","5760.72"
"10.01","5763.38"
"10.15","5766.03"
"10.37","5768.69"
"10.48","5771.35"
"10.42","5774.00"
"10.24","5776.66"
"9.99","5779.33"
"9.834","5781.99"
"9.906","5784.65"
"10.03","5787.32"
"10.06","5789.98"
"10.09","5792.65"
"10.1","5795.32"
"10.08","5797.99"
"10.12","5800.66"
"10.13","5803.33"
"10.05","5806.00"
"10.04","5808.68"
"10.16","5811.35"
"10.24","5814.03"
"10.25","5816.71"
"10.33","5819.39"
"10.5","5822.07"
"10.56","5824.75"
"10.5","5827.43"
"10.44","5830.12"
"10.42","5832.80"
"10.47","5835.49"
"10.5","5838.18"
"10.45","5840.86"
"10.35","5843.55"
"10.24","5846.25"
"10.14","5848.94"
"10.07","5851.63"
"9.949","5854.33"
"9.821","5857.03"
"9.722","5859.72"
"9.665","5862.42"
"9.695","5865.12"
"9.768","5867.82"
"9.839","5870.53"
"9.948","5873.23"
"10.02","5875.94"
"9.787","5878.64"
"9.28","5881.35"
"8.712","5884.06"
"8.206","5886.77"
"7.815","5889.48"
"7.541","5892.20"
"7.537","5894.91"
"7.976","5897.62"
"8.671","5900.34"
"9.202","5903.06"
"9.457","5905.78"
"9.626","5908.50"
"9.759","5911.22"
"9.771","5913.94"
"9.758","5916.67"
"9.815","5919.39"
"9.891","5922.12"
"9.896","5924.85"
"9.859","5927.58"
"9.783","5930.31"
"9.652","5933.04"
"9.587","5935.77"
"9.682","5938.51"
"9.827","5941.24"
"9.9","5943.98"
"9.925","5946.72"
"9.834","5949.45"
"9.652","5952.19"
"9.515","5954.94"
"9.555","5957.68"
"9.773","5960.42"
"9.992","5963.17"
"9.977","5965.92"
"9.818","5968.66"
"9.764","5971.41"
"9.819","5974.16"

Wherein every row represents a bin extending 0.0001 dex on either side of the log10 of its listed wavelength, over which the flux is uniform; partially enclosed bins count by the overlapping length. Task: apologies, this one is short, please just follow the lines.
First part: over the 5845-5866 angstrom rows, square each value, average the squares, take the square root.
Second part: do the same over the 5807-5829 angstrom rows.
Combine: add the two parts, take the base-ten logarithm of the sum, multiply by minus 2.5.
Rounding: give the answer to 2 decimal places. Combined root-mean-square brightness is -3.27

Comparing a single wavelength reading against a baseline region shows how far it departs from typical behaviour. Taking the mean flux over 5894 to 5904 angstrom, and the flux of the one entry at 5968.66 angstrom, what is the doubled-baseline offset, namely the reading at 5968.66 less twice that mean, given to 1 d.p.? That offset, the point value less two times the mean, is -6.9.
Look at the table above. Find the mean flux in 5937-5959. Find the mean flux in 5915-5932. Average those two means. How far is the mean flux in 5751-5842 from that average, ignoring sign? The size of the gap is 0.41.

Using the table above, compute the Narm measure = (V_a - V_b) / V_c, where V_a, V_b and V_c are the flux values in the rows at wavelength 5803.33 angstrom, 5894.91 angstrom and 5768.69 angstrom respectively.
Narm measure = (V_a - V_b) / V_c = 0.25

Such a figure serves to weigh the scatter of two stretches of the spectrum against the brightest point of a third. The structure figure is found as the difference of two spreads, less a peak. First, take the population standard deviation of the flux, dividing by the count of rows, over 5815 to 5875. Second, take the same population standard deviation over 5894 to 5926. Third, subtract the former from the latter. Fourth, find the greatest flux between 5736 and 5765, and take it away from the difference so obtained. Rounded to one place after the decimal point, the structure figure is -9.9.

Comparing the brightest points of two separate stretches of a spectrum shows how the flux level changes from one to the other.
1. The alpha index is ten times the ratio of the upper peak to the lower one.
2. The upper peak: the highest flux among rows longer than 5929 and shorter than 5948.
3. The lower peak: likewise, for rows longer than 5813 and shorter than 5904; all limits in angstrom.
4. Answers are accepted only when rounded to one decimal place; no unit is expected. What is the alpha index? 9.4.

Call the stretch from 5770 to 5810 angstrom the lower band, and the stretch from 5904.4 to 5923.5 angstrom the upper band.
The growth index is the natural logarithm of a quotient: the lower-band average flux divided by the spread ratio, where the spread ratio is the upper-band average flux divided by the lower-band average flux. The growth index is 2.35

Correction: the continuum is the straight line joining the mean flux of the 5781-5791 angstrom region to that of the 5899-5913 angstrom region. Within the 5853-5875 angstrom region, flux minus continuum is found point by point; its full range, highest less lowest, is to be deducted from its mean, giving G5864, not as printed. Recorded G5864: -0.10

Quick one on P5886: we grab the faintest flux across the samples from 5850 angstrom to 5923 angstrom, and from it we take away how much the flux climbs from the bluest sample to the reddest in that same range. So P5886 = 7.7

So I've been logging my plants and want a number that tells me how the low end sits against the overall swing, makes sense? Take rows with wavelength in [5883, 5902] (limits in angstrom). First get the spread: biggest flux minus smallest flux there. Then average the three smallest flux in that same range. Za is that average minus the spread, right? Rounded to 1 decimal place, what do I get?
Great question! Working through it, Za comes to 6.5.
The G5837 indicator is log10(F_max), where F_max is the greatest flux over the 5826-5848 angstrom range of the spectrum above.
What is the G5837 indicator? 1.02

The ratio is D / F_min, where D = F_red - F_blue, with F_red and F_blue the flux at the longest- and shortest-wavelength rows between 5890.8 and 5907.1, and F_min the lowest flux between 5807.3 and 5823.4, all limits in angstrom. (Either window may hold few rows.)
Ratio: 0.19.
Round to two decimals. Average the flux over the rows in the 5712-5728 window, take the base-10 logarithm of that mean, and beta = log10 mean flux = 1.00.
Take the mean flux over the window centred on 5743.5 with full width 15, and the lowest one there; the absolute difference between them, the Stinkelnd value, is 0.1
